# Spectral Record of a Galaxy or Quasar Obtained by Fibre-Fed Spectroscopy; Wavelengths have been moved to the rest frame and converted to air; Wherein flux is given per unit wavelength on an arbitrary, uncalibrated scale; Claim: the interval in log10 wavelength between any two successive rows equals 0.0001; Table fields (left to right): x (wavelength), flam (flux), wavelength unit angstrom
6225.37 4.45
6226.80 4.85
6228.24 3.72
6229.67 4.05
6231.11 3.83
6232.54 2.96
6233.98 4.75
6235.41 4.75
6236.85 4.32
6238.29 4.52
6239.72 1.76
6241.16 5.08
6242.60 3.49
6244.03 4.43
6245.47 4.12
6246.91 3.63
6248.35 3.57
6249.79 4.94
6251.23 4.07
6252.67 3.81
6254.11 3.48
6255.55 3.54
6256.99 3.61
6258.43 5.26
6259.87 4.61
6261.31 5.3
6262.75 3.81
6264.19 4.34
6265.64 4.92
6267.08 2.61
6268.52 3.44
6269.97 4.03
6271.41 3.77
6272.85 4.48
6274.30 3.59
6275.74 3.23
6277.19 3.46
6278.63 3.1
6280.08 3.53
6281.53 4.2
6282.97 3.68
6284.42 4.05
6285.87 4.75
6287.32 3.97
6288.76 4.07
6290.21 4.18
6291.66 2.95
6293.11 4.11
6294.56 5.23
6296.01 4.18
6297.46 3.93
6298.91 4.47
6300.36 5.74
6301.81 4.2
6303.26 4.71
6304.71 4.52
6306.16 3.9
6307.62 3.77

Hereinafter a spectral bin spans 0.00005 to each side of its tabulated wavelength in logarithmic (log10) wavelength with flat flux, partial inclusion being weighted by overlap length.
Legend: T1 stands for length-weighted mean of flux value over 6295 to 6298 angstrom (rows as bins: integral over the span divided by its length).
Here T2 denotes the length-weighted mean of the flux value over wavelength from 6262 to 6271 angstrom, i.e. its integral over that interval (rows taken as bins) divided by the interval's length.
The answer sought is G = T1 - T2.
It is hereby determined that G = 0.31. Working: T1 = 4.17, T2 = 3.9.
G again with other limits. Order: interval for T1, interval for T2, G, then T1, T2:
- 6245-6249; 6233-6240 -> -0.37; 3.75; 4.1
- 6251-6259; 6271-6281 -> 0.33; 3.93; 3.6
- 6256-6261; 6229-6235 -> 0.57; 4.51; 3.9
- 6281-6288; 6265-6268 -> 0.41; 4.13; 3.7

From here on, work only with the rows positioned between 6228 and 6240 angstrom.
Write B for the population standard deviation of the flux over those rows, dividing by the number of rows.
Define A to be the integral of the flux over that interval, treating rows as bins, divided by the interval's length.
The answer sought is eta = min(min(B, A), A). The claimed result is 0.91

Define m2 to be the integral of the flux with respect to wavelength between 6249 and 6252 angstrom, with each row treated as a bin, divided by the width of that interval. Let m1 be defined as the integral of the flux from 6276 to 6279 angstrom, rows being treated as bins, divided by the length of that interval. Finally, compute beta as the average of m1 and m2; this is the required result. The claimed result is 3.88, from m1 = 3.29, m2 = 4.5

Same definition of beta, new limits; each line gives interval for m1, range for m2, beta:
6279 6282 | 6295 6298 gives 3.96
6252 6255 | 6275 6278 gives 3.49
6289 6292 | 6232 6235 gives 3.86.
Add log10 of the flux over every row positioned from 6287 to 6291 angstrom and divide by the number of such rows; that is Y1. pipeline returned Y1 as 0.61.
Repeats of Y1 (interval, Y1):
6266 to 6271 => 0.52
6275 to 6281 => 0.52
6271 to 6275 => 0.59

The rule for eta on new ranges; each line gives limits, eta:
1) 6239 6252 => 0.93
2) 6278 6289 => 0.46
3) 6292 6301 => 0.66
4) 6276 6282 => 0.40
